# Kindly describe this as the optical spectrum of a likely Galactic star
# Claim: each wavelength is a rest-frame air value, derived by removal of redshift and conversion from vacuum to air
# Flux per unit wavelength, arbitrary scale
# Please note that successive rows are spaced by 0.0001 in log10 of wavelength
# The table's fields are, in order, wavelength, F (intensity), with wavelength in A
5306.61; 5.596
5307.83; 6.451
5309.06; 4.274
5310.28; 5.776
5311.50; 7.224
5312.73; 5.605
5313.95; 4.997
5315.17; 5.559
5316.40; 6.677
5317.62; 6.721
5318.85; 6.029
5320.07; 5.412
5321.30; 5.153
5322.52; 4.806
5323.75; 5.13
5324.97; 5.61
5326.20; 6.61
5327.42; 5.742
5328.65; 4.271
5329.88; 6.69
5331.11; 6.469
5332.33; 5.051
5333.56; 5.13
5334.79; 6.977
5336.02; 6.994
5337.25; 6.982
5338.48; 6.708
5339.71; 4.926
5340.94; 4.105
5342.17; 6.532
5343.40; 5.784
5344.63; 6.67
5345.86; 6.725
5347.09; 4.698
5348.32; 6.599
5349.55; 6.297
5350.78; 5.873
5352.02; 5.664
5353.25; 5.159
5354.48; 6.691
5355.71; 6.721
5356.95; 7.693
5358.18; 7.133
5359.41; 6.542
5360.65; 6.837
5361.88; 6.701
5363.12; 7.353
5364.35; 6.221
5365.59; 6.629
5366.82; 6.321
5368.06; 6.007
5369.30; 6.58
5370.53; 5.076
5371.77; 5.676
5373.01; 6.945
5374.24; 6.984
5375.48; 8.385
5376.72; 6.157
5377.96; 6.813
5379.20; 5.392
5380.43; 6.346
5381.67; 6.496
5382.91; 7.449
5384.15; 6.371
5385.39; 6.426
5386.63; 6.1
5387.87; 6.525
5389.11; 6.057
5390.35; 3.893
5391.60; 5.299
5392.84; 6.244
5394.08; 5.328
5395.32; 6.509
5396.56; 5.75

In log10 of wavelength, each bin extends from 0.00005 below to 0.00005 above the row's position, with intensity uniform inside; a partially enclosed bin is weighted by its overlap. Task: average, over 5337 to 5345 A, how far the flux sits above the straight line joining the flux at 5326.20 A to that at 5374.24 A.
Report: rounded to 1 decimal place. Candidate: -0.8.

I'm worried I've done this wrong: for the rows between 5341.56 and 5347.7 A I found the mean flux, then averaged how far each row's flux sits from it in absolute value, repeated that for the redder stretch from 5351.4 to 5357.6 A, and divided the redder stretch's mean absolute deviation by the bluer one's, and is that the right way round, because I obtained 1.2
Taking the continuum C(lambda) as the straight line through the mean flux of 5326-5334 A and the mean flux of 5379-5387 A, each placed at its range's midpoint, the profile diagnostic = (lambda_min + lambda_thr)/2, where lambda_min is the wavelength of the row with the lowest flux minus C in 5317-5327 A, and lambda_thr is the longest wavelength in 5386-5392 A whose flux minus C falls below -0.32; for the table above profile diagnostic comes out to 5357.1 A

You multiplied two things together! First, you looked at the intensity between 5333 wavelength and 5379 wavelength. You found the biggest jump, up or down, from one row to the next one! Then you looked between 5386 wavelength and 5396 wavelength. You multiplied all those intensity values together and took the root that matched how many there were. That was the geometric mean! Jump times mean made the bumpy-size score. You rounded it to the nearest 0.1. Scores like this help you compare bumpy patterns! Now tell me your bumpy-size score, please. 13.8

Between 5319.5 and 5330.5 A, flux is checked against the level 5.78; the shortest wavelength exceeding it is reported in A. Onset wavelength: 5326.20 A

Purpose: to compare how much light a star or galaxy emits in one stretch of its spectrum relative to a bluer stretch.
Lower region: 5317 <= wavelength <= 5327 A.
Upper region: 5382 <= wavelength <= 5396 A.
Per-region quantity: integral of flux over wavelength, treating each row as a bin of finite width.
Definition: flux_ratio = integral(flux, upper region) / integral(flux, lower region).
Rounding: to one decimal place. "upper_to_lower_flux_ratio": 1.5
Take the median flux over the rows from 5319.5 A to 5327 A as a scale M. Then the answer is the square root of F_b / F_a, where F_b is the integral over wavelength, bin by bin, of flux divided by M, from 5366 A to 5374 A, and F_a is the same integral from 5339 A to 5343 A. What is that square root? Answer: 1.5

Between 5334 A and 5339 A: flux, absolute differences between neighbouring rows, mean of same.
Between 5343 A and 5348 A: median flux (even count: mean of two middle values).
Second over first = 62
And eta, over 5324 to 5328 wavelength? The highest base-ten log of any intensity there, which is 0.820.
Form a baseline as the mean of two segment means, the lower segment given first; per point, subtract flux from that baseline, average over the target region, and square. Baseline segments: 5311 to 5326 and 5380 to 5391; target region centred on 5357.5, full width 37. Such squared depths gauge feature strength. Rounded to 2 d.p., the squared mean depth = 0.12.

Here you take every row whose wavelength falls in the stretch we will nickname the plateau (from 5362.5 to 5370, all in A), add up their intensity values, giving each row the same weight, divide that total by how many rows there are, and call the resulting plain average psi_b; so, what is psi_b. 6.5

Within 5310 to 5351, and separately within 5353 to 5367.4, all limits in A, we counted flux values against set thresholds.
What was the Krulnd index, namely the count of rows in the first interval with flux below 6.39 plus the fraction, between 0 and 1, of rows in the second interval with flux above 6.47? 21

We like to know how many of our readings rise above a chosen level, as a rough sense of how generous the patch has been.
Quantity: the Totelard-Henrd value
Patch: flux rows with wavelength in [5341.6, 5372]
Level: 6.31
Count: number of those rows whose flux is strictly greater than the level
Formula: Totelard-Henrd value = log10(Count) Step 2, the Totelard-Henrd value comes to 1.2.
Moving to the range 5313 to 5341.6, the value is 1.0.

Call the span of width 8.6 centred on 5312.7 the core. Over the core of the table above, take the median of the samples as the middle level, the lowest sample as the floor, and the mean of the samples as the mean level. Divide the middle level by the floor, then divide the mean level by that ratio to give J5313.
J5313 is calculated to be 4.4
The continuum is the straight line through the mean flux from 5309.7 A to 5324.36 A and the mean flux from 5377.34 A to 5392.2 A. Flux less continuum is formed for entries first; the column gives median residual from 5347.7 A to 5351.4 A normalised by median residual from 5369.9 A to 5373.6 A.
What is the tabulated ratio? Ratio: -1.1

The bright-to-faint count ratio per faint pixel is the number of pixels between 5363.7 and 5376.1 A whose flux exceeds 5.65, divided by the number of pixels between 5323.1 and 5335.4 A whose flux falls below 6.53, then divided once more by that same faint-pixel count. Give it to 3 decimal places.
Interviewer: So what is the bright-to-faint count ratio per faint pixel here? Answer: 0.184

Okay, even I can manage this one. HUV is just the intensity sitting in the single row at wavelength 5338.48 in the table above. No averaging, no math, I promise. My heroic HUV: 6.708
